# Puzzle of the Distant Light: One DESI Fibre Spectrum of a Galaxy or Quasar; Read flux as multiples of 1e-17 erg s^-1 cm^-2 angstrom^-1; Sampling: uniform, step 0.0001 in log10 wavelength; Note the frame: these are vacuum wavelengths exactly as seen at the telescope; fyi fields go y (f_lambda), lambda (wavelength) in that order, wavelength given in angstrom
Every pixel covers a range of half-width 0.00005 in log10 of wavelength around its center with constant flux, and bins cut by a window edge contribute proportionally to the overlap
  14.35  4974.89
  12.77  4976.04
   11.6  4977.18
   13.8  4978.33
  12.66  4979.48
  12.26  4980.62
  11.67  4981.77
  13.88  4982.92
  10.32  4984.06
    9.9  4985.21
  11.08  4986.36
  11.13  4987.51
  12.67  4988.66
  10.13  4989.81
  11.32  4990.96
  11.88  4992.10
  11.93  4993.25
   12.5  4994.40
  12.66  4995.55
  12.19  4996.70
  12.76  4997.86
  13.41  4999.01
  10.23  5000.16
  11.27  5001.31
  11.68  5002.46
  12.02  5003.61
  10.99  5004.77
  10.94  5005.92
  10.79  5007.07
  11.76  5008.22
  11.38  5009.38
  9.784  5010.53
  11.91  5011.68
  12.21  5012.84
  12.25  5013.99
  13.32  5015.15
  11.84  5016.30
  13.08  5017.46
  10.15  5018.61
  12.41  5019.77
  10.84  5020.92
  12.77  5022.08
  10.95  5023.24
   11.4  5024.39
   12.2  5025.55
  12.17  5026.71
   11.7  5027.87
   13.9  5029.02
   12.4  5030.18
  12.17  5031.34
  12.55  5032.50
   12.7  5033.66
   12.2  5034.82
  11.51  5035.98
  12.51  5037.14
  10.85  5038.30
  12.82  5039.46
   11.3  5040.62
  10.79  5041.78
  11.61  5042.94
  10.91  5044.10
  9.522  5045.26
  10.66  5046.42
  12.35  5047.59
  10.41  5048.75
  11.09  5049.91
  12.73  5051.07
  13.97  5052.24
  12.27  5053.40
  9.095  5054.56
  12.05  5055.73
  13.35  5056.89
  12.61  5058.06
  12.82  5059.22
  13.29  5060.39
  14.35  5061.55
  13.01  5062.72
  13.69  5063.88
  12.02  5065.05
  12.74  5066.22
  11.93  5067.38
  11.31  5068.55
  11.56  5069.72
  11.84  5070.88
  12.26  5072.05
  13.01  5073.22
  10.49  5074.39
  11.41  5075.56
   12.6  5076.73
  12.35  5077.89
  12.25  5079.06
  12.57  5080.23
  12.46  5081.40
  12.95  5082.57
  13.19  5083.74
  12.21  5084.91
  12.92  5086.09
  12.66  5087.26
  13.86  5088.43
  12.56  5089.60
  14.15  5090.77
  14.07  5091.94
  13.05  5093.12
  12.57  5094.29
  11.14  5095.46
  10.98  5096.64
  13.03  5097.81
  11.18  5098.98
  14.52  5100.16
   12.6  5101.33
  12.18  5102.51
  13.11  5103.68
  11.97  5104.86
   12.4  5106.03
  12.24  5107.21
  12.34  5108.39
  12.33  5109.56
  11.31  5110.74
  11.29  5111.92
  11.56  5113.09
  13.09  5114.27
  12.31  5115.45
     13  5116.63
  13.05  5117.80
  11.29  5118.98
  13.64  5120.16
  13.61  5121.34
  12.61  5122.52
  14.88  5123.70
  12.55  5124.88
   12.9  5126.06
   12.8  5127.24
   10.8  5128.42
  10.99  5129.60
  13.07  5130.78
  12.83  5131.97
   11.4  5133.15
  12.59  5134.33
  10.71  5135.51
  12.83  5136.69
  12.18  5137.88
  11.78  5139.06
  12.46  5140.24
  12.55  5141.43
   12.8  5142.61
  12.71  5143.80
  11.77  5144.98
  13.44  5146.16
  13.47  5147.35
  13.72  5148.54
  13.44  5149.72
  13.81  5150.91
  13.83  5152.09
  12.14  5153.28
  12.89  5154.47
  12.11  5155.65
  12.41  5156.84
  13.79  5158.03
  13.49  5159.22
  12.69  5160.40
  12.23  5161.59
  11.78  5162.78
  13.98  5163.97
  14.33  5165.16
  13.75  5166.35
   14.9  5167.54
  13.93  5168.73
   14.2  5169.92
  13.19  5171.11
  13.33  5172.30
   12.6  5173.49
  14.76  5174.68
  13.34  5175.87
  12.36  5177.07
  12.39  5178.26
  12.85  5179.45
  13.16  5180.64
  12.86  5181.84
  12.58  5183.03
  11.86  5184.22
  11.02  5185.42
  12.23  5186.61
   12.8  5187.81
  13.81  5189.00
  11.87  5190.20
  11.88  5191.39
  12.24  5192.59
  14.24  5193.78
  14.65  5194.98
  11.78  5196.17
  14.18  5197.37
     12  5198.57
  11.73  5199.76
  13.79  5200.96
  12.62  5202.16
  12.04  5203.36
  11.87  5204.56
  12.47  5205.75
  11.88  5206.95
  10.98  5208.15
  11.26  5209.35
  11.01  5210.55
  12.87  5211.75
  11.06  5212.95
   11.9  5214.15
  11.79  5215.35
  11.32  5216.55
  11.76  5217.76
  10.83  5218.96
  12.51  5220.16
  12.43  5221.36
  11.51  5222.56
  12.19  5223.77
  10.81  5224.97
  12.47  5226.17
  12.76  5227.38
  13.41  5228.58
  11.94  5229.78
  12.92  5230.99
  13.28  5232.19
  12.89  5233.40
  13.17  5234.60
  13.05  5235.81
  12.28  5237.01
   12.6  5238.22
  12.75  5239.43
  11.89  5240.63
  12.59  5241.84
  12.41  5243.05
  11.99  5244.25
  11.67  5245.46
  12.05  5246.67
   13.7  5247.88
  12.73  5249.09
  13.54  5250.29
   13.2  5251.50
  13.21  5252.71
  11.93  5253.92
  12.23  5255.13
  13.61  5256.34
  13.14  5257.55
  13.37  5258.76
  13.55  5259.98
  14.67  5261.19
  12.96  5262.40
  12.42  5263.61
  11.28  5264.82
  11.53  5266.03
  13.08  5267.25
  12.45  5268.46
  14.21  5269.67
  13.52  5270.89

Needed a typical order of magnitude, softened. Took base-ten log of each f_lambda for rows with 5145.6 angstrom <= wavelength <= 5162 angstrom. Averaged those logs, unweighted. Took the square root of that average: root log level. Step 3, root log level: 1.06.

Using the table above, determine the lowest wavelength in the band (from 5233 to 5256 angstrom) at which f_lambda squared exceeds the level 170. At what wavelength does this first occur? 5234.60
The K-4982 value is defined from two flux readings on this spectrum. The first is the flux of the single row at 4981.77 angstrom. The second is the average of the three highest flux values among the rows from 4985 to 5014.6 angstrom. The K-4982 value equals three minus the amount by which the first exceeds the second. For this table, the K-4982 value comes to 4.28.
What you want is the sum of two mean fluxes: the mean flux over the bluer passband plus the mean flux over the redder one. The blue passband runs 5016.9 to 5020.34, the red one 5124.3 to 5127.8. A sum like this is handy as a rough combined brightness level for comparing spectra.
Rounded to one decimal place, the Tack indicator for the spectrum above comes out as 24.6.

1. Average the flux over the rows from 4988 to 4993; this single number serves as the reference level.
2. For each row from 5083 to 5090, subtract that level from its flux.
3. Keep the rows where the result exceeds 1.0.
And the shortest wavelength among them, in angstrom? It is 5083.74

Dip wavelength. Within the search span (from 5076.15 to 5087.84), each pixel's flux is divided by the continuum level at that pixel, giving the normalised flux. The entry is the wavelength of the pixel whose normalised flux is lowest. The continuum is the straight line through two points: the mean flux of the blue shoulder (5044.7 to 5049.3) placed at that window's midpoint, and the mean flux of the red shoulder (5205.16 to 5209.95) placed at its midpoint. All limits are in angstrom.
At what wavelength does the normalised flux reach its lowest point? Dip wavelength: 5084.91 angstrom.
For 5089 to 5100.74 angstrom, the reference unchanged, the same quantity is 5096.64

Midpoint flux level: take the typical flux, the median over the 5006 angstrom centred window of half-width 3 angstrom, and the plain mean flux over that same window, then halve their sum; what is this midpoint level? 11.1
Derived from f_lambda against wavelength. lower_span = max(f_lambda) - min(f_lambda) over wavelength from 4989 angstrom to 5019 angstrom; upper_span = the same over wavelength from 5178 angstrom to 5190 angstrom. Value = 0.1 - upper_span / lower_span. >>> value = -0.7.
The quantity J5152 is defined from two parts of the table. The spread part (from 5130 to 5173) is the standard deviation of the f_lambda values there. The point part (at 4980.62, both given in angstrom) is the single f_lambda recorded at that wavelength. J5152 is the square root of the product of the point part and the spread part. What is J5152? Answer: 3.3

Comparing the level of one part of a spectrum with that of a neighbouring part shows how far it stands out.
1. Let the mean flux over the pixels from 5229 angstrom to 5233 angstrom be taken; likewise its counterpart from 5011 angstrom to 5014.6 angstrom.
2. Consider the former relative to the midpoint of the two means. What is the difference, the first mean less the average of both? 0.3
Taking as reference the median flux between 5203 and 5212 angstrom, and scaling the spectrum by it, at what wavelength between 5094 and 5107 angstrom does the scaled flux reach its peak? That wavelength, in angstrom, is 5100.16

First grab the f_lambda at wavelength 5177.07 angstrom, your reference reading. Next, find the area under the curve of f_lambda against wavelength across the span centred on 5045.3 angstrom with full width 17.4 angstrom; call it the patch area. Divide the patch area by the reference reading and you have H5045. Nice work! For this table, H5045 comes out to 16.3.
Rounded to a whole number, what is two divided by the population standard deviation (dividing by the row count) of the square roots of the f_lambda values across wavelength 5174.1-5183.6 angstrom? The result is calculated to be 20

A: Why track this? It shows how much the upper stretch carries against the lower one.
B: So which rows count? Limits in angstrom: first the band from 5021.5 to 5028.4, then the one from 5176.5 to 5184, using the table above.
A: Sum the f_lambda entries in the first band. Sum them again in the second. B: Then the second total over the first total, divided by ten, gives 0.107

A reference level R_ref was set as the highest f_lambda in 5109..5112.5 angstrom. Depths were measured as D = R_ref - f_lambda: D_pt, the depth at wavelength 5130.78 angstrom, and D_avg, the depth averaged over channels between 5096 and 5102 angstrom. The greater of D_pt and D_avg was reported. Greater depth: -0.1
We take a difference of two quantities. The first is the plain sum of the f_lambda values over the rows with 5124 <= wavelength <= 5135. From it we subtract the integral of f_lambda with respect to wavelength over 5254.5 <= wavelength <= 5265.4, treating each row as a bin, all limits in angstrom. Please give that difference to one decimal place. -32.1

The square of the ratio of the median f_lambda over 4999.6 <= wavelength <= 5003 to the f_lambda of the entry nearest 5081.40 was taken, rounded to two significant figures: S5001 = 0.82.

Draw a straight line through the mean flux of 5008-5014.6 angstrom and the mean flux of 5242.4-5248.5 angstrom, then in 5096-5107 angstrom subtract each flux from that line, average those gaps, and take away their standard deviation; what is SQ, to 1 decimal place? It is -1.6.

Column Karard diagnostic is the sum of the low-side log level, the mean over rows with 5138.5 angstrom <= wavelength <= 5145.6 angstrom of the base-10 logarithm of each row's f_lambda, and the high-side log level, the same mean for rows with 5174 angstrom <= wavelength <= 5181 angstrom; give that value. 2.21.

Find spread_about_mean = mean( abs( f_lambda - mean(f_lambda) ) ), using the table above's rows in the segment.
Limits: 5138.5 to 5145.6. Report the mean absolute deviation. 0.4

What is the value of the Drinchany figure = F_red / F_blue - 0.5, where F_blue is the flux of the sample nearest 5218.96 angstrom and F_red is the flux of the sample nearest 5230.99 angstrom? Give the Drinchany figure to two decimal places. 0.69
